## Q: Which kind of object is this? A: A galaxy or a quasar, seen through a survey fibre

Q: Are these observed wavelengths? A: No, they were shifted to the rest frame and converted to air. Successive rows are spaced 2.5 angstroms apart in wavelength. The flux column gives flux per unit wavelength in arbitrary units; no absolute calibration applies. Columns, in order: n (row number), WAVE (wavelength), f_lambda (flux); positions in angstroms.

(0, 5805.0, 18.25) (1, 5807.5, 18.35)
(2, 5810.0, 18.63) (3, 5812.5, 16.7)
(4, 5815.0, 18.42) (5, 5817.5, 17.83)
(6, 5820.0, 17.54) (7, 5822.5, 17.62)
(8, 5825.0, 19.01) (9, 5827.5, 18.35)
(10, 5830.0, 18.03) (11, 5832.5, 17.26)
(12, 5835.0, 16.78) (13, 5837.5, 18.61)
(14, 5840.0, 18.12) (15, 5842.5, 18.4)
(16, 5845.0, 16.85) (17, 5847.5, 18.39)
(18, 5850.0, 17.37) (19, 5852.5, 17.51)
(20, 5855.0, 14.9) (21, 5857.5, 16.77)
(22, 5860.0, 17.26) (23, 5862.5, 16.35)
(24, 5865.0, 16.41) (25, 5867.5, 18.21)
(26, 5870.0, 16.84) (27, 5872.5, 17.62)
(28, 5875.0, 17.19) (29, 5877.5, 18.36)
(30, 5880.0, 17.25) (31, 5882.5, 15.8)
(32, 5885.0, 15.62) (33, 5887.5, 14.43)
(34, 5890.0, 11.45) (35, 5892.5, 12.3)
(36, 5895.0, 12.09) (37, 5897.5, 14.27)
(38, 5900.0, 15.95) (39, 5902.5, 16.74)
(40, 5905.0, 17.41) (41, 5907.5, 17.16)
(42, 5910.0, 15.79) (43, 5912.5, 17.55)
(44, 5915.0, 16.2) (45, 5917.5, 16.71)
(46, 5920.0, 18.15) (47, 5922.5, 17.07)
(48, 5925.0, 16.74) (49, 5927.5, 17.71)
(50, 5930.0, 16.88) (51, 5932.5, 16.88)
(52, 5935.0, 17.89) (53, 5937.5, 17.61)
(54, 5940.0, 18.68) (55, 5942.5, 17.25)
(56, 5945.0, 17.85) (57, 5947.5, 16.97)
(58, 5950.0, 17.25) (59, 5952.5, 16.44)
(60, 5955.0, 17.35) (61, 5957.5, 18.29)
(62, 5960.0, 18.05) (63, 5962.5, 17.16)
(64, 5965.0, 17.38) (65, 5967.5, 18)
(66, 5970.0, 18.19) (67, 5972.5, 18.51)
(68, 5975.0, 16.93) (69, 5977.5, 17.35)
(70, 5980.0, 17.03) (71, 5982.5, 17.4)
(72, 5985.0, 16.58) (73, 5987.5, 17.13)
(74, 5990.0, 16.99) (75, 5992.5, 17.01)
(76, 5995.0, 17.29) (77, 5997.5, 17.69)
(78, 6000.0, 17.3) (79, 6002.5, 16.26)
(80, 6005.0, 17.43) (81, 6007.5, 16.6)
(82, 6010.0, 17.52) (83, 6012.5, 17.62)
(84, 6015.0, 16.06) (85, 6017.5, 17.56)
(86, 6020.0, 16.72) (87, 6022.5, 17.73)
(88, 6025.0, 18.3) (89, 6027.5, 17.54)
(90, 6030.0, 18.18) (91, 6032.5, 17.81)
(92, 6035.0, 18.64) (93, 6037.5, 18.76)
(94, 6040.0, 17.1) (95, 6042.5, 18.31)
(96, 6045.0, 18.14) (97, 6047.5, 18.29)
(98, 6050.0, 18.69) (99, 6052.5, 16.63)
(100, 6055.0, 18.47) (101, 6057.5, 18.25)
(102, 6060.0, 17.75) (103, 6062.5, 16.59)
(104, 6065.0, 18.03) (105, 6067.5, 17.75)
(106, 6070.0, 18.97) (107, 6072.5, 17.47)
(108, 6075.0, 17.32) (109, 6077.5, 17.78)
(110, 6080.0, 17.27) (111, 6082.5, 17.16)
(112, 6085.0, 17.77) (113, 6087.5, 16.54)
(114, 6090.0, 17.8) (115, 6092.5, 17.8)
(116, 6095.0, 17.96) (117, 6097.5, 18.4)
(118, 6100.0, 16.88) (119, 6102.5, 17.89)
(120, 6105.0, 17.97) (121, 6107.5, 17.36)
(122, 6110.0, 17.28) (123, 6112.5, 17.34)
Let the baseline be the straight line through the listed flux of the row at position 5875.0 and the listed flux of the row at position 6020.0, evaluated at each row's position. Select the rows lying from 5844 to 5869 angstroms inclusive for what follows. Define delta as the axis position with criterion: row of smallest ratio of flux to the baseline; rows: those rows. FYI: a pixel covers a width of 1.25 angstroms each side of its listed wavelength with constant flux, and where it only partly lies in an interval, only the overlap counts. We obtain 5855.0 angstroms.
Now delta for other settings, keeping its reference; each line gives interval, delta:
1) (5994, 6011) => 6002.5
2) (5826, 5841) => 5835.0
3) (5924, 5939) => 5925.0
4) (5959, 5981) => 5975.0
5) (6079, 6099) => 6087.5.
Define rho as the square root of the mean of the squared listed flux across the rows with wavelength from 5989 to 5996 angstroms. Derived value 17.1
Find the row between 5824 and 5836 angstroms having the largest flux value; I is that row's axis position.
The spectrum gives 5825.0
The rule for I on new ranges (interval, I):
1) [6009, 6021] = 6012.5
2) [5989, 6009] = 5997.5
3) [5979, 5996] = 5982.5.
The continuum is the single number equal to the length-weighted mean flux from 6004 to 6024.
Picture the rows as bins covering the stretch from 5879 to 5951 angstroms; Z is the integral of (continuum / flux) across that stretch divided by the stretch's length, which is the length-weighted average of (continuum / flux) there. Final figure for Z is 1.07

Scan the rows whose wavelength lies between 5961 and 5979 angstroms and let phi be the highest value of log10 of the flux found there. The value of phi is 1.27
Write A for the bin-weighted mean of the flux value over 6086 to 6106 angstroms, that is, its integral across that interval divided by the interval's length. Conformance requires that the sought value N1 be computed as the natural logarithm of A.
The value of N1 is 2.87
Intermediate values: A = 17.7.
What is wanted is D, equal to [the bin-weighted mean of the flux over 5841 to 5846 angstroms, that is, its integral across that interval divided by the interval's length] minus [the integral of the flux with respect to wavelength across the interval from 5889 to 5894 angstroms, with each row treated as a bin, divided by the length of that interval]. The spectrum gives 5.8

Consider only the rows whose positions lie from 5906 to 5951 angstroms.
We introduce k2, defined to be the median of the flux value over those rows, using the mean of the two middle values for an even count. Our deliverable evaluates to 17.2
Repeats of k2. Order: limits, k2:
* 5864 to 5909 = 16.6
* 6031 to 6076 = 18.1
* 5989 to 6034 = 17.5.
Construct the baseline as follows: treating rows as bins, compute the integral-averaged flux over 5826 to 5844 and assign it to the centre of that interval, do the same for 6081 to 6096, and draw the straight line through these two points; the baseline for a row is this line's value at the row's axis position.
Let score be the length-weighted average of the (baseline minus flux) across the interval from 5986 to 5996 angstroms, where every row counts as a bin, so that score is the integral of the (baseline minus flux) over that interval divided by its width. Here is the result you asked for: 0.6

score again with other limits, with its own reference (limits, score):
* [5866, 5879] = 0.3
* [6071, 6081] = 0.0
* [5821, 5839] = 0.0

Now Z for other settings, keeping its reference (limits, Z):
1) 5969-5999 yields 0.99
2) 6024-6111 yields 0.97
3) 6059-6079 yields 0.97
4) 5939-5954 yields 0.99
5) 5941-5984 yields 0.98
